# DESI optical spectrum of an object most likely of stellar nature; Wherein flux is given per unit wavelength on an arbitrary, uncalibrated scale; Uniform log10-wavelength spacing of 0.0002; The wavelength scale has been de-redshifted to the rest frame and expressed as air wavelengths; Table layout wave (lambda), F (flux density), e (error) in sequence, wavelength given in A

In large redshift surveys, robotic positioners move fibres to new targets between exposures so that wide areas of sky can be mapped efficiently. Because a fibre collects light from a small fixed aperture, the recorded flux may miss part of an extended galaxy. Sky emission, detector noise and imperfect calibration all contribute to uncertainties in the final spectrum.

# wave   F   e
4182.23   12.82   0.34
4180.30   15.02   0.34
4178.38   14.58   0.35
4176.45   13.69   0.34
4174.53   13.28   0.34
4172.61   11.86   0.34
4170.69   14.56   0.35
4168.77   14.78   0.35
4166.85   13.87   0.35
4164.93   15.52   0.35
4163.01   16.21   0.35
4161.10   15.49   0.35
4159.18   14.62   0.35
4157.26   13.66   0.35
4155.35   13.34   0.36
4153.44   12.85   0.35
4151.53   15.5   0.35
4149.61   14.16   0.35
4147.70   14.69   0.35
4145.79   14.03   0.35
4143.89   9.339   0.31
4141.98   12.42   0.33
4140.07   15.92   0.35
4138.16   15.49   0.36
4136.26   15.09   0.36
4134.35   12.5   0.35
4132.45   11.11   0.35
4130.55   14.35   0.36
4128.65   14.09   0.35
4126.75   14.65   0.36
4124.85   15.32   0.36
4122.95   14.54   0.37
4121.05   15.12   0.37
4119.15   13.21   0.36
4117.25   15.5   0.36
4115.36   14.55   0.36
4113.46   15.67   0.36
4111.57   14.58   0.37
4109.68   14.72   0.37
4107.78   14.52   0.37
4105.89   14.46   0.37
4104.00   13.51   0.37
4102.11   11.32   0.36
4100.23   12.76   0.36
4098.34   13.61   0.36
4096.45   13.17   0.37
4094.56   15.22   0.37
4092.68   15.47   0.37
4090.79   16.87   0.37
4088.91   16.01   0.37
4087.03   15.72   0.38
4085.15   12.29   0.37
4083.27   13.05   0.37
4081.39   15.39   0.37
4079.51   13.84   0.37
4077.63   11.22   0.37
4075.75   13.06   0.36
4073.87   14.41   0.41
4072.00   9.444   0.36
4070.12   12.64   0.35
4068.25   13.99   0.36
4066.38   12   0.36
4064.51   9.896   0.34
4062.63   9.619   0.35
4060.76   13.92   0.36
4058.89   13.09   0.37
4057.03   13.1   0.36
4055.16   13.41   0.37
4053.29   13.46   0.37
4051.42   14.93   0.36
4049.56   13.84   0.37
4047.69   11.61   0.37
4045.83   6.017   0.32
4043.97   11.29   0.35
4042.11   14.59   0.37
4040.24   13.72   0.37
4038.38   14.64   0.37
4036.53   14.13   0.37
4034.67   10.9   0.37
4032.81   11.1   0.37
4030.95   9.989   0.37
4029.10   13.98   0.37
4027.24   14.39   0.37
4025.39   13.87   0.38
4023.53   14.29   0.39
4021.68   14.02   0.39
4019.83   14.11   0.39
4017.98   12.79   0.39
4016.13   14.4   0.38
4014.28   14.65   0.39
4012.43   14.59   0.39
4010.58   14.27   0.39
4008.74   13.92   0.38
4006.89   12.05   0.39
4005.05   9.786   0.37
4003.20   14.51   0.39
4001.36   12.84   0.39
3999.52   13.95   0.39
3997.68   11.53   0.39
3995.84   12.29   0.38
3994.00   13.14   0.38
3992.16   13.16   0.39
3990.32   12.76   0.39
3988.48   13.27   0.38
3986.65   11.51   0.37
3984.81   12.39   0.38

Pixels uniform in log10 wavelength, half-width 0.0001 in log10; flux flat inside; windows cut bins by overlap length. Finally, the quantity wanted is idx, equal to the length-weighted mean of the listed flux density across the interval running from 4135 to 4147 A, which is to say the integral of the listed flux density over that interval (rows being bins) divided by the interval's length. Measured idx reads 13.7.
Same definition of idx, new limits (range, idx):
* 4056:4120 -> 13.6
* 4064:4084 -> 12.7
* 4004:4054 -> 13.0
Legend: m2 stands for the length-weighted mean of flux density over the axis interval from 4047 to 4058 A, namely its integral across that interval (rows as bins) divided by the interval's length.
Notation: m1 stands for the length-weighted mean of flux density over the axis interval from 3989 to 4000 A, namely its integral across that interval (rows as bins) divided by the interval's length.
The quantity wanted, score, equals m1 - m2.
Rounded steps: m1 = 12.77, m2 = 13.4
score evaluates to -0.7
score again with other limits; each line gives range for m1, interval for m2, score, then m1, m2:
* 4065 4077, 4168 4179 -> -1.3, 12.46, 13.8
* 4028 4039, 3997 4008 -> -0.1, 12.43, 12.5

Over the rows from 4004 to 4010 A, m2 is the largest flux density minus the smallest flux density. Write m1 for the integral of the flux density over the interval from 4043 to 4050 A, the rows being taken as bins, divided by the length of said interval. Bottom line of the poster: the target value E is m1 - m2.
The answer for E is 6.4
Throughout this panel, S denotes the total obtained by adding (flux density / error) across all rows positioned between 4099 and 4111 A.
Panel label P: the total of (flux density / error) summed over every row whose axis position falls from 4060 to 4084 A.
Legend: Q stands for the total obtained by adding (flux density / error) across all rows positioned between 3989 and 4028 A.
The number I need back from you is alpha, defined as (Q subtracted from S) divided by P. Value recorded -1.1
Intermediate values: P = 446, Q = 729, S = 222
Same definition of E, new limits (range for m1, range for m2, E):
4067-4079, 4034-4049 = 3.9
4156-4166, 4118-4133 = 10.8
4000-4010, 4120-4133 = 8.5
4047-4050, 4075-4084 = 8.4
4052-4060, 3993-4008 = 8.6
